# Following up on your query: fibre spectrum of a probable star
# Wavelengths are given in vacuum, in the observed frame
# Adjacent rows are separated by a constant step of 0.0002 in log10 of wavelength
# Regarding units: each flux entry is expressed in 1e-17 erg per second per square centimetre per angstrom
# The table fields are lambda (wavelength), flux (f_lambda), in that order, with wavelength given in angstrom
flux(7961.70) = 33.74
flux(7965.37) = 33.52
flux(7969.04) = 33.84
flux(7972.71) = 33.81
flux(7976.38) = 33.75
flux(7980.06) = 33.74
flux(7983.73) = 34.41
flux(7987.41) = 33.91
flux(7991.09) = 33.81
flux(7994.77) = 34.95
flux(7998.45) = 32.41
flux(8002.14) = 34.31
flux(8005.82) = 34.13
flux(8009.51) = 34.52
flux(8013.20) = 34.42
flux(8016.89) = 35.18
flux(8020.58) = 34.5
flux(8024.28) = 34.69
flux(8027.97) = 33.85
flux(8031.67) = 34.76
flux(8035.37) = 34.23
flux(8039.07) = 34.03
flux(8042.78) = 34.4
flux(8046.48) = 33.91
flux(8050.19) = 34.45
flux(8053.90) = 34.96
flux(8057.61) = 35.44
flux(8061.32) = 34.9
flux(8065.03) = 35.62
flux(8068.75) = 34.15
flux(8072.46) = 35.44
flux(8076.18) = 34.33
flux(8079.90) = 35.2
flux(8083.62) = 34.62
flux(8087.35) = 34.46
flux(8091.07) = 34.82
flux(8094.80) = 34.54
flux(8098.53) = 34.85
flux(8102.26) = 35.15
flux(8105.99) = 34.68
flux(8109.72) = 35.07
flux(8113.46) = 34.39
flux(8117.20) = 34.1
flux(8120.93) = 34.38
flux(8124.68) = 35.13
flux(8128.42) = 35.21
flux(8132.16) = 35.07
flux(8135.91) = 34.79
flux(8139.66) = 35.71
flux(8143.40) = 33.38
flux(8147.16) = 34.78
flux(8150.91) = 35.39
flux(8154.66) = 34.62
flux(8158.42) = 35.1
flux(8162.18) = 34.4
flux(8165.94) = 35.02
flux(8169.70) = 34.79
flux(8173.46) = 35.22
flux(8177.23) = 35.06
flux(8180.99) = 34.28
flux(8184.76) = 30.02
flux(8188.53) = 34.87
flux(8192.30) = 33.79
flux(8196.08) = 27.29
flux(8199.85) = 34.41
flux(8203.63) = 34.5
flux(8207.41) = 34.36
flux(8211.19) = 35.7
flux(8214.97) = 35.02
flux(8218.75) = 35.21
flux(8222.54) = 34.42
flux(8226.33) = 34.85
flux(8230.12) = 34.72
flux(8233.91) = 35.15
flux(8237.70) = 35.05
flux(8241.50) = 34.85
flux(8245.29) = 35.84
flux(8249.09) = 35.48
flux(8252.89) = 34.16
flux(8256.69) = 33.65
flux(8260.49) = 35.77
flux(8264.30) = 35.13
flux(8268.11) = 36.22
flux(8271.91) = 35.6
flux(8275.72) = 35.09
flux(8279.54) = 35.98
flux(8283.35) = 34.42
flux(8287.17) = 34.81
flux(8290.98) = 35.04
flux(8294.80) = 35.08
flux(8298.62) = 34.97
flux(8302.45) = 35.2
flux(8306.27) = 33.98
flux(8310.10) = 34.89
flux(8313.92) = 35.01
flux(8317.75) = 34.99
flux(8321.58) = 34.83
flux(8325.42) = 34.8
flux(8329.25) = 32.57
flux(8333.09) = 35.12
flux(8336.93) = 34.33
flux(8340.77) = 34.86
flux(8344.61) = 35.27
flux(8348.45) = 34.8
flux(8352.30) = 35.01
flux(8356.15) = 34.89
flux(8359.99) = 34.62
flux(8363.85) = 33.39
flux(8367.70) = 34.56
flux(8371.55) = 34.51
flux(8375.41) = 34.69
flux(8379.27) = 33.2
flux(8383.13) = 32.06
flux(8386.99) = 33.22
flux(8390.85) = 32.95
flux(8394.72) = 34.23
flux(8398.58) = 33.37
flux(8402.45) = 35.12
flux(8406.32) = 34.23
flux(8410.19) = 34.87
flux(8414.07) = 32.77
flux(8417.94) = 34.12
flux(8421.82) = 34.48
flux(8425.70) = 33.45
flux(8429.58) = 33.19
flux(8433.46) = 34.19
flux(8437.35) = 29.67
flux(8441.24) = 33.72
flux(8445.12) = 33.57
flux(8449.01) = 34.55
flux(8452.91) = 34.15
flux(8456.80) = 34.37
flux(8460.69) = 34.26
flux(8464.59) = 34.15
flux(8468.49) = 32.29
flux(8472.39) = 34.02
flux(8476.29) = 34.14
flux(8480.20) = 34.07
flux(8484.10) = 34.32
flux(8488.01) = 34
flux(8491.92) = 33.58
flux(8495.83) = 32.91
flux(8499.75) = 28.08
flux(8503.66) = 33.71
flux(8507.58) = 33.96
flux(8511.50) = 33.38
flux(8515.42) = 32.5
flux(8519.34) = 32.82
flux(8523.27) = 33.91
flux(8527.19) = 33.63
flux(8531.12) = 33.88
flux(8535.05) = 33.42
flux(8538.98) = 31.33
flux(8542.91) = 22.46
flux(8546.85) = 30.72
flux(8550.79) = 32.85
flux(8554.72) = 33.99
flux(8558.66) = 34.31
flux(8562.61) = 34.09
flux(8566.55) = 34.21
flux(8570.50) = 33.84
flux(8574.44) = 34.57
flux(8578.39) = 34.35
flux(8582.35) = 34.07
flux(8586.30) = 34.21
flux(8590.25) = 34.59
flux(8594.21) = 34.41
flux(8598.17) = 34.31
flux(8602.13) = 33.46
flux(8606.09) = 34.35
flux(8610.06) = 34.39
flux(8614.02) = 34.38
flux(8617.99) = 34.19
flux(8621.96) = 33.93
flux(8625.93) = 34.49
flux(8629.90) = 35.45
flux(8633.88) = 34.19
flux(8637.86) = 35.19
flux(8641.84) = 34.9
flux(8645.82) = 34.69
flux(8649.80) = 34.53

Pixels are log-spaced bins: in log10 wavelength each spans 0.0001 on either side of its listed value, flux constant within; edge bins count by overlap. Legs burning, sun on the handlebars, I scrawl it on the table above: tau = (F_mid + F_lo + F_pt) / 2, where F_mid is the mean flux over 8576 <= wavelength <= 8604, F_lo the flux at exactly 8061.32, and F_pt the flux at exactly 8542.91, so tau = 45.8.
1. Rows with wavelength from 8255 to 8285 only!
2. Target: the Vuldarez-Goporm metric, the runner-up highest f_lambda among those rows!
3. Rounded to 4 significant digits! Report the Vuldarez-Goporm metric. 35.98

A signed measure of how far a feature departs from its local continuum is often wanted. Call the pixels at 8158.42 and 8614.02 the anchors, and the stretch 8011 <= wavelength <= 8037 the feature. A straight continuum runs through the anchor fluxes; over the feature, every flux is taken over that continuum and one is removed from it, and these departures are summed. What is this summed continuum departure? -0.16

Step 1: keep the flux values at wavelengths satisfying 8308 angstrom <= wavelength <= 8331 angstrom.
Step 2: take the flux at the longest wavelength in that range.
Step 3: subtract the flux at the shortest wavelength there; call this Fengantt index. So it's -2.3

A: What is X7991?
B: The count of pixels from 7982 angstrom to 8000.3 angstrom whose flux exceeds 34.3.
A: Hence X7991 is 2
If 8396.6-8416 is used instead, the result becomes 2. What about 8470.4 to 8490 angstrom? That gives 1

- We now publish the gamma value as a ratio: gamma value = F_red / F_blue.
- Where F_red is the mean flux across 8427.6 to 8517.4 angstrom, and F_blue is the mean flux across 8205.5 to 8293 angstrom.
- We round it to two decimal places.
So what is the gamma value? 0.95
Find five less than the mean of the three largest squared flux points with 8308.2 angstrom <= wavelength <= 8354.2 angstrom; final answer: 1229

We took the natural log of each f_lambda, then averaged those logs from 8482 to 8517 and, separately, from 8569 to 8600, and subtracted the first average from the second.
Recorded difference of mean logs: 0.04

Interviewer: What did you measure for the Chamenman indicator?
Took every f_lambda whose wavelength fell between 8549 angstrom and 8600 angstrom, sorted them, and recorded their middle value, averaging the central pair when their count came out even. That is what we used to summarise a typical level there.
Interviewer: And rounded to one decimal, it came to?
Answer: 34.2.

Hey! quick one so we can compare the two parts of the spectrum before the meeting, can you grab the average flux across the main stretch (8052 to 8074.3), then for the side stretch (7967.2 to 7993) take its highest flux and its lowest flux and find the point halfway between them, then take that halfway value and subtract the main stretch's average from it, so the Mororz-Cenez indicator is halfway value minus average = -1.0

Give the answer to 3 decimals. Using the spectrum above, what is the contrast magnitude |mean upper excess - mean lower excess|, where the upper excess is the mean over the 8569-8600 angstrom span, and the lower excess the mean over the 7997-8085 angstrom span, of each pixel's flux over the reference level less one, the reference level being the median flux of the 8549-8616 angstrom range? 0.007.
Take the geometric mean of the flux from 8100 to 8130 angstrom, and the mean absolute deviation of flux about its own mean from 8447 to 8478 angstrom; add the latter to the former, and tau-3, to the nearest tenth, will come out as 35.2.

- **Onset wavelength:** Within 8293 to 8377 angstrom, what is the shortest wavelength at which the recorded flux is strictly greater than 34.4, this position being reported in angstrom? 8294.80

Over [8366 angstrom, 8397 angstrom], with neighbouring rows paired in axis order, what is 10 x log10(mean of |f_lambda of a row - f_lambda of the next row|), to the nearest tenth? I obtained -1.0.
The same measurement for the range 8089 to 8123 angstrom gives -4.3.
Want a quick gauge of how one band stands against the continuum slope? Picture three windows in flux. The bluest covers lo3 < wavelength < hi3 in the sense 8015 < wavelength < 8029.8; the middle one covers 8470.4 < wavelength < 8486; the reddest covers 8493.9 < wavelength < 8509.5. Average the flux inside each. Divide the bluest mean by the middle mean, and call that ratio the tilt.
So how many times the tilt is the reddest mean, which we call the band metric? 31.8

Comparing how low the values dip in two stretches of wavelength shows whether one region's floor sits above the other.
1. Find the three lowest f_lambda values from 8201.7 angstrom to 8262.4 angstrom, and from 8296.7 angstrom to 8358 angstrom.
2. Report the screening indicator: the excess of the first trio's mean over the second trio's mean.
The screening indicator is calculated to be 0.4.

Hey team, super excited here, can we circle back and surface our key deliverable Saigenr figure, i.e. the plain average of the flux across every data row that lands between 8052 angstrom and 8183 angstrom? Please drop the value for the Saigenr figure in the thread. 34.8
